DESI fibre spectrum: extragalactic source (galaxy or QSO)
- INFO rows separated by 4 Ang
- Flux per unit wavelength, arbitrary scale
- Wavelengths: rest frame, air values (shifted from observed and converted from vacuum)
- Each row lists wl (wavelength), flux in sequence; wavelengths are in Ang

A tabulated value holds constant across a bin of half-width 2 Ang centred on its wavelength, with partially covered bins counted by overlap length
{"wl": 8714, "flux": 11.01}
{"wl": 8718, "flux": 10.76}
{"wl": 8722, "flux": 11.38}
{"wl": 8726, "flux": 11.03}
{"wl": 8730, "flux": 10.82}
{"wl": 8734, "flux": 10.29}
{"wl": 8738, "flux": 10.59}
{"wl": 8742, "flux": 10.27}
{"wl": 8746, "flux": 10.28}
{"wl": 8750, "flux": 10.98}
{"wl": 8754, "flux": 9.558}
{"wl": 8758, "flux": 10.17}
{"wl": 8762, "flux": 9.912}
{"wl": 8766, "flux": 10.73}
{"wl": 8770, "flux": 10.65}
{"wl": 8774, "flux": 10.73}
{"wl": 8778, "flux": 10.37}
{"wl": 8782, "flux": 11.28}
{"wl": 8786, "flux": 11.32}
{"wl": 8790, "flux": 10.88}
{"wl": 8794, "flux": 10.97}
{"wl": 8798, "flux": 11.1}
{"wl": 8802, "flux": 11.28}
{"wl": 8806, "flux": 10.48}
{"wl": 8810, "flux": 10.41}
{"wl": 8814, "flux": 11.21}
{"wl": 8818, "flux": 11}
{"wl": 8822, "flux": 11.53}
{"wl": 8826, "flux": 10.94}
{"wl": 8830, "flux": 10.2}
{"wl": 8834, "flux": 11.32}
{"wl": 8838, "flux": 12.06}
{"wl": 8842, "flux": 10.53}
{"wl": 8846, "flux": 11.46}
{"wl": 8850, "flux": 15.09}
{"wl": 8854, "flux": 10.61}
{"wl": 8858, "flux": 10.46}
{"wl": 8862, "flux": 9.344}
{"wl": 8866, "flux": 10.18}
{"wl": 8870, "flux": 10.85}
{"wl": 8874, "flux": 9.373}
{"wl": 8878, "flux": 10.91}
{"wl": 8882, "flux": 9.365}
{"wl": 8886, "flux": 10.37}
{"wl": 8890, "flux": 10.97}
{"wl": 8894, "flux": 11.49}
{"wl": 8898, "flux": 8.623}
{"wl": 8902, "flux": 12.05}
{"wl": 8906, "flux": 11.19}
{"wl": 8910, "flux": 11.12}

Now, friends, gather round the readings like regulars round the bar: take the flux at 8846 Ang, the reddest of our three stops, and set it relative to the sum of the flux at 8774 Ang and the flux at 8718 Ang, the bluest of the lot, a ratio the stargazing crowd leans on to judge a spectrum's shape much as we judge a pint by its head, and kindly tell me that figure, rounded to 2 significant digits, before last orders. 0.53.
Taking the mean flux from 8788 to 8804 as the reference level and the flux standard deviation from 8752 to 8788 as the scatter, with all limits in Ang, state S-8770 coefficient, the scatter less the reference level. -10.5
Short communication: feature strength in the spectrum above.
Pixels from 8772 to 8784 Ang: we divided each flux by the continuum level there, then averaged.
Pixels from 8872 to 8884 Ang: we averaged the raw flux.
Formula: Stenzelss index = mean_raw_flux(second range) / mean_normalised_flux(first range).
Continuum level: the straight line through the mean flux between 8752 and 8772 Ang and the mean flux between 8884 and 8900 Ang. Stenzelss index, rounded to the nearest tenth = 9.4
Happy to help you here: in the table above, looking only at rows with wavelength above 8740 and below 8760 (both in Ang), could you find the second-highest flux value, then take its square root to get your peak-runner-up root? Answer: 3.21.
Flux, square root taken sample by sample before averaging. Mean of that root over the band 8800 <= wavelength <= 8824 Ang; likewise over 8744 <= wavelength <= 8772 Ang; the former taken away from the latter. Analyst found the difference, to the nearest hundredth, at -0.10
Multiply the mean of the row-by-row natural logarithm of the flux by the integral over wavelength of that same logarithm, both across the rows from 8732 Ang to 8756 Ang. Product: 131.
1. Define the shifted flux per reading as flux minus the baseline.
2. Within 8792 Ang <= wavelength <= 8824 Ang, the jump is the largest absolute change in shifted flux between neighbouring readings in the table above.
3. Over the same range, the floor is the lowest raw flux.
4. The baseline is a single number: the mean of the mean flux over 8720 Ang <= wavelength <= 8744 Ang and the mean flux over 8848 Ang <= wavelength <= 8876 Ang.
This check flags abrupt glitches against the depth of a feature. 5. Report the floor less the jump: 9.61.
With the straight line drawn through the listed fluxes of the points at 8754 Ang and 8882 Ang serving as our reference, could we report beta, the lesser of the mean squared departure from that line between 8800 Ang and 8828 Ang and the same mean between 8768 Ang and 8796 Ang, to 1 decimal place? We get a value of 2.0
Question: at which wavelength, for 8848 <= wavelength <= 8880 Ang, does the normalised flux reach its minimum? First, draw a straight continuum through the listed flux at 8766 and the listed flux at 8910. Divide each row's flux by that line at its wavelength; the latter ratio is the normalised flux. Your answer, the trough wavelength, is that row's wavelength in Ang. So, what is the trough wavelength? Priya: 8862 Ang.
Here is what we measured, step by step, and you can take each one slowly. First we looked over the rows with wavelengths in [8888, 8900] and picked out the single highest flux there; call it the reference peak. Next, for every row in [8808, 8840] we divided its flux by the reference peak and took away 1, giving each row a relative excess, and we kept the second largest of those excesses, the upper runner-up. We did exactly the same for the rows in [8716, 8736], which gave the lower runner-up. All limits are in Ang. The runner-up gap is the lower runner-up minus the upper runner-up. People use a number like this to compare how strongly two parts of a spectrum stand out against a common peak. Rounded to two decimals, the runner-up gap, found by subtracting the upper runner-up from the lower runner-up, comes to -0.04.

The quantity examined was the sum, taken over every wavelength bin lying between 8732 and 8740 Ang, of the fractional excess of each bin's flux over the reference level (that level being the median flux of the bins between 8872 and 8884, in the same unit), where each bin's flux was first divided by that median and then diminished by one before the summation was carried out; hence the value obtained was 0.23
